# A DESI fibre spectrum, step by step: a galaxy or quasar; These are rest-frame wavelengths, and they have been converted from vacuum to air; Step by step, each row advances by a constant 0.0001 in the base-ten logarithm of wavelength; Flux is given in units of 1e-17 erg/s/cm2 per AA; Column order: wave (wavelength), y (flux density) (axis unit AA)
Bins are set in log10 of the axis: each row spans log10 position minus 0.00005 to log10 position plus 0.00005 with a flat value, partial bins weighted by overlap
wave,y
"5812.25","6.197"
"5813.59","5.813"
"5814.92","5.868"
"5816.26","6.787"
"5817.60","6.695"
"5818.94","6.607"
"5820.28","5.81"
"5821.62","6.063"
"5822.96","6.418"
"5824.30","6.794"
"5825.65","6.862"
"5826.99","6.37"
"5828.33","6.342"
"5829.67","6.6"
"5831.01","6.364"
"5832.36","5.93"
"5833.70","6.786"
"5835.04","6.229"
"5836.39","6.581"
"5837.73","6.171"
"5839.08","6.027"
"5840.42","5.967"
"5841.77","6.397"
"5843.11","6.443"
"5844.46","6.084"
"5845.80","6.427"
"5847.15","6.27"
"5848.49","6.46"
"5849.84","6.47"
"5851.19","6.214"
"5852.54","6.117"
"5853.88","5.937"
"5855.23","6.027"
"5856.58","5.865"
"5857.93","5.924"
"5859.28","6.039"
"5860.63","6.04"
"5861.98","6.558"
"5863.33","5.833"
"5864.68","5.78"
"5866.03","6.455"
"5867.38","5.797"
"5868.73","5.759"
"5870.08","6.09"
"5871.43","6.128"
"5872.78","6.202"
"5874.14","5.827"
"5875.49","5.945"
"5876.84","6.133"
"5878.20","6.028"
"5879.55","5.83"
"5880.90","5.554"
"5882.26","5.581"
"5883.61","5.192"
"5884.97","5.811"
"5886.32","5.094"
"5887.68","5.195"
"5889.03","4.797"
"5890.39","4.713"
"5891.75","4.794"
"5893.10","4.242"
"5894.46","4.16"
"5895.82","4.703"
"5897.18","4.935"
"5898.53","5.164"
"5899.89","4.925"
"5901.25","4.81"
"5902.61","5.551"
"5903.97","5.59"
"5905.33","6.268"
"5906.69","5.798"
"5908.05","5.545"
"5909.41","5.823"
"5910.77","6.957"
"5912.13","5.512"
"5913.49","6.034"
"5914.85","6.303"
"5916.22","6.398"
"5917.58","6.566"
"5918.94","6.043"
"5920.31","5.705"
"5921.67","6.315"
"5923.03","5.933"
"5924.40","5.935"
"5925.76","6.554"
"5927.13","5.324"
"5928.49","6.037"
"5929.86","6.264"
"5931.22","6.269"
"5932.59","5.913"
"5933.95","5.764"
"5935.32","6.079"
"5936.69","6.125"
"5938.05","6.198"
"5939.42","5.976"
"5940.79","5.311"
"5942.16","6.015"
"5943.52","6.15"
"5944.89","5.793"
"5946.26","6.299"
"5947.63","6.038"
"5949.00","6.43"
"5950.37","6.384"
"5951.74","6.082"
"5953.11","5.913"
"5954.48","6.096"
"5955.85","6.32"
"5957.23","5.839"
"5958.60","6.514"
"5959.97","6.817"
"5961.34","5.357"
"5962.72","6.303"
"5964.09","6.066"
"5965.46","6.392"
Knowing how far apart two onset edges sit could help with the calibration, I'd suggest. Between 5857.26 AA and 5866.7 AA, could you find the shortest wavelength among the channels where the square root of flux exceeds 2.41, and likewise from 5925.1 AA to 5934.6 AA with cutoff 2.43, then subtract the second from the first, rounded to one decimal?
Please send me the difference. -67.8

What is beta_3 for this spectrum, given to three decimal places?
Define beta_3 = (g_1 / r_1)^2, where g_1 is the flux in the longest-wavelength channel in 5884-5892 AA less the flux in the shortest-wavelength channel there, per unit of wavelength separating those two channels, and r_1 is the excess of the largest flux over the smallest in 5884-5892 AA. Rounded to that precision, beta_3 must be 0.019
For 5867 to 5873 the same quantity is 0.029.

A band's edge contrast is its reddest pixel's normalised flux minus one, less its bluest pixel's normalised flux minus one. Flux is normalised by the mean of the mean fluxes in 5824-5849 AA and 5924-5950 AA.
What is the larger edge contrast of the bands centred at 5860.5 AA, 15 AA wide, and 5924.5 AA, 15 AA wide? -0.023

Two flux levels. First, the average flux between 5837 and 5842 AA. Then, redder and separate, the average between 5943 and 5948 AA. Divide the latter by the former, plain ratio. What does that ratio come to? 0.99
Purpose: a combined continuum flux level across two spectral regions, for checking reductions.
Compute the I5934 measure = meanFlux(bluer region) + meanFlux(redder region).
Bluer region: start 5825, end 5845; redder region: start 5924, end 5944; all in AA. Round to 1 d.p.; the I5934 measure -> 12.3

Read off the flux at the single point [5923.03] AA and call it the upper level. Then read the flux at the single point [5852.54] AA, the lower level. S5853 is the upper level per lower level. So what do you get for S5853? 0.97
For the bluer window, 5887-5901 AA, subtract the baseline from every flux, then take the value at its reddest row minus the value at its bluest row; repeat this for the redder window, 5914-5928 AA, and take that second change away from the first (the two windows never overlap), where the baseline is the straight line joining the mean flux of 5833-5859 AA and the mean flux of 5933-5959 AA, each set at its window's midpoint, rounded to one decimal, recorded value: 0.7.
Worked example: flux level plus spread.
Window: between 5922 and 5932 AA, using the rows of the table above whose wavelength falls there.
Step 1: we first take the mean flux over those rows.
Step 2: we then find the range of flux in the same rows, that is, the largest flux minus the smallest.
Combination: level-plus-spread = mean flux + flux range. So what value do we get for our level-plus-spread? 7.3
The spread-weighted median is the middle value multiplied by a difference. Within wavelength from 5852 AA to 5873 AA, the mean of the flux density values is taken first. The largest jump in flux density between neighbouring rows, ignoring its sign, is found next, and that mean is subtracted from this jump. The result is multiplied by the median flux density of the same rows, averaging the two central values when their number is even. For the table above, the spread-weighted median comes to -32.0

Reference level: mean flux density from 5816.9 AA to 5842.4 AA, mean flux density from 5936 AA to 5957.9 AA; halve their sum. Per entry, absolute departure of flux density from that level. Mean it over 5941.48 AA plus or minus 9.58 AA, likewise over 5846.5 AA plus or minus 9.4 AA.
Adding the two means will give 0.42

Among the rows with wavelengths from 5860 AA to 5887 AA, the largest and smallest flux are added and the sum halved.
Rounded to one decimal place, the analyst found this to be 5.8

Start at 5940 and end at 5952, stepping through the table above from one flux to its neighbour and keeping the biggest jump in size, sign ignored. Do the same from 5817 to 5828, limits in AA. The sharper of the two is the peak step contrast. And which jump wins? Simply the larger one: 0.80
